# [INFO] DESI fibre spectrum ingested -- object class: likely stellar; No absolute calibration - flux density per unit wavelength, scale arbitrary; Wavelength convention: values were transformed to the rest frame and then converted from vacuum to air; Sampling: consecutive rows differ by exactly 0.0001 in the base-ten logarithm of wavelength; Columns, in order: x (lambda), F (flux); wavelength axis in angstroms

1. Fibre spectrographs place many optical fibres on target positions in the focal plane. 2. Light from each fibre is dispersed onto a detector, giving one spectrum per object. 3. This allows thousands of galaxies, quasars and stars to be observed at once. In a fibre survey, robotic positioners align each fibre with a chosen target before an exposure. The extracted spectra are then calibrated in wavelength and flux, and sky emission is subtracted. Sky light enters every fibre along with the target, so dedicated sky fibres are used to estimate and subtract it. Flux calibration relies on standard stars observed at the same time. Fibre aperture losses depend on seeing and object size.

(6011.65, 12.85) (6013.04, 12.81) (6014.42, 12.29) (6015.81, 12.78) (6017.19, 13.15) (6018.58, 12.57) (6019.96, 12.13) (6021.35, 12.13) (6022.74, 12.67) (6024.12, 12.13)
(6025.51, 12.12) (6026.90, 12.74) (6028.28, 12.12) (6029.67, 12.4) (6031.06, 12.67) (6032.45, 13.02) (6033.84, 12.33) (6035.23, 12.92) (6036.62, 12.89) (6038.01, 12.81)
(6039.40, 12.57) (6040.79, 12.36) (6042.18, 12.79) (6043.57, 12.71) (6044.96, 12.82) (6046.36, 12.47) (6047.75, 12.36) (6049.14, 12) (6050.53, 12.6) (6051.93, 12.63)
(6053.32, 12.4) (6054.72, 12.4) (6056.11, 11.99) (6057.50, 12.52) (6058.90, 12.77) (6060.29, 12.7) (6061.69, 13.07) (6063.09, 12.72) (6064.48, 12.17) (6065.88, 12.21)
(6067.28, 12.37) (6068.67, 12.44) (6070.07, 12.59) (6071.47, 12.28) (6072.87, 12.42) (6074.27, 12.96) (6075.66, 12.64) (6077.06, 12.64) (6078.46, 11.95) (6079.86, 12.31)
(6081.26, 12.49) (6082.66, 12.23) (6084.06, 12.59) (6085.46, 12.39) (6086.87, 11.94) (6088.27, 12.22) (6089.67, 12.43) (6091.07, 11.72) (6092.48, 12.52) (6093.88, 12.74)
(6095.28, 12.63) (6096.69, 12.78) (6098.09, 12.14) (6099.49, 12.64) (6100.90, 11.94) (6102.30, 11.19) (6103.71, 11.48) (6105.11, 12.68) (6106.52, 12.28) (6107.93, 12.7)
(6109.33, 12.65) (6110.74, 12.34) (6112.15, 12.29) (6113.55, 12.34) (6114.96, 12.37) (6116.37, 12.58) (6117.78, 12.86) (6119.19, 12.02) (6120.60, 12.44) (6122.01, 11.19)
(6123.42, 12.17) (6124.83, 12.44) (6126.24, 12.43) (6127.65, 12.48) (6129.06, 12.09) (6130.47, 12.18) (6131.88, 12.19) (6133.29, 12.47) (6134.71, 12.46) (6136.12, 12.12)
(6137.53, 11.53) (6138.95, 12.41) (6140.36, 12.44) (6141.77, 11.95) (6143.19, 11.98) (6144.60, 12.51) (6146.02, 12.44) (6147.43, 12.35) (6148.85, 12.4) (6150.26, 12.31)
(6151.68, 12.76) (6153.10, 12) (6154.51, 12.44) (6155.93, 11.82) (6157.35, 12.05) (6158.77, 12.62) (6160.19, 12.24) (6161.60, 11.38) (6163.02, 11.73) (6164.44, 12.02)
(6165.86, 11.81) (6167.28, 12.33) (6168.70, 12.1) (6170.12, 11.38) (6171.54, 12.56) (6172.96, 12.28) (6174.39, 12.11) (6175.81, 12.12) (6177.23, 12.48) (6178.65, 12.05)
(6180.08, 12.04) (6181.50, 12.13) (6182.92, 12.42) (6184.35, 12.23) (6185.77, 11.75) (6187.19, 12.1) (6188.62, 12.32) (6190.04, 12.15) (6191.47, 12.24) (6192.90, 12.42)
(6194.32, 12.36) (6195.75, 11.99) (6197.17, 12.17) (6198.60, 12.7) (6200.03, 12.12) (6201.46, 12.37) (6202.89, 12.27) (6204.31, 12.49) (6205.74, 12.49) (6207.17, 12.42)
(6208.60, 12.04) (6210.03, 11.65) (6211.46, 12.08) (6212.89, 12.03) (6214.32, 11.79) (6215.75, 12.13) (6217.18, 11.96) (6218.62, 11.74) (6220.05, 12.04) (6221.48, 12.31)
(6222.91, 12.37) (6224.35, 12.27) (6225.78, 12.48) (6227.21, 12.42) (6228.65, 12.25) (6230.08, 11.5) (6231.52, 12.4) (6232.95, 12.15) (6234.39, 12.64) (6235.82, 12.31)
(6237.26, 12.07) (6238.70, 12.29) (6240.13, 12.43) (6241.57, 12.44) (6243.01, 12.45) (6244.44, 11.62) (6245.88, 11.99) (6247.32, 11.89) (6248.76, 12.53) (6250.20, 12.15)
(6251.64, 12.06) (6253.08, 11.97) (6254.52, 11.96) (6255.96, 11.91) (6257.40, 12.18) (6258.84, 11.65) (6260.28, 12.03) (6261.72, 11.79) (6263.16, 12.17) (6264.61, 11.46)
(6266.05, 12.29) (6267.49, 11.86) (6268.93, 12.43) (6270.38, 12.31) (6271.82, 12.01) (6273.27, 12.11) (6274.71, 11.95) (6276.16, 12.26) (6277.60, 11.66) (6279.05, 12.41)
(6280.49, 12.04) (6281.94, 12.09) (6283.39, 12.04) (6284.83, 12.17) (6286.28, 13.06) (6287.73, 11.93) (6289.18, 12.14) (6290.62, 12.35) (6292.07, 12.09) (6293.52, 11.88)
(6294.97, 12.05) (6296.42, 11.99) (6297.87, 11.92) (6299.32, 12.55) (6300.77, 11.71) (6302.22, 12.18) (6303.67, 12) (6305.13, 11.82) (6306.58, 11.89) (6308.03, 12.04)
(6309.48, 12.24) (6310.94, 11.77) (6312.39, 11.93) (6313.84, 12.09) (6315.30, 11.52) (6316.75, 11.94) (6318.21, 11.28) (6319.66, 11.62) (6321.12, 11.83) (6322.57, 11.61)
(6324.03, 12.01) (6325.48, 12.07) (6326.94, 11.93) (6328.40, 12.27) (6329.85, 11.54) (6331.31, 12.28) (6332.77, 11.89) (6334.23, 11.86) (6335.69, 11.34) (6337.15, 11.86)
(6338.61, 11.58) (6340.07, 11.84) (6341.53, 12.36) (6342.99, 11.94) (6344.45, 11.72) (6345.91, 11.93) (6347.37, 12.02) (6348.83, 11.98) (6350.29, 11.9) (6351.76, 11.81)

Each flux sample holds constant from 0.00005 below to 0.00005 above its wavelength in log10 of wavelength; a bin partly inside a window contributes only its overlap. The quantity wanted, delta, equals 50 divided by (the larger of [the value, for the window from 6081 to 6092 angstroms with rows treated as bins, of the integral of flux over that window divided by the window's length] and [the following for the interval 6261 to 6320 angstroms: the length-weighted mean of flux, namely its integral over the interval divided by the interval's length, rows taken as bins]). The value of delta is 4.09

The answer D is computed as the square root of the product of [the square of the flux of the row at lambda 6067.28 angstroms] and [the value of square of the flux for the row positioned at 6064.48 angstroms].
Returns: 151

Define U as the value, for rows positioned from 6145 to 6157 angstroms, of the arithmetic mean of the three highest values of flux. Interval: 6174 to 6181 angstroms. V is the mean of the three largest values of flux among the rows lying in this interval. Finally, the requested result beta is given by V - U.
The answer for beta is -0.31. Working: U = 12.5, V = 12.24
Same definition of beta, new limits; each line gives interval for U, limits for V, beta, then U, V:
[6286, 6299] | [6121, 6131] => -0.07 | 12.5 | 12.45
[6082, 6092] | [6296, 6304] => -0.23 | 12.5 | 12.24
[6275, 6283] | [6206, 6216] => -0.04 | 12.3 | 12.21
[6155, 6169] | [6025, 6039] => 0.55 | 12.4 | 12.94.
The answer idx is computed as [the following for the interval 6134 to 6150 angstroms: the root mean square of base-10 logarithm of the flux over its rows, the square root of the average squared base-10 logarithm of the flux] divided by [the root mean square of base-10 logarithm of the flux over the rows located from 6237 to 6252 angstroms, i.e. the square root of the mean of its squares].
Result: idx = 1.00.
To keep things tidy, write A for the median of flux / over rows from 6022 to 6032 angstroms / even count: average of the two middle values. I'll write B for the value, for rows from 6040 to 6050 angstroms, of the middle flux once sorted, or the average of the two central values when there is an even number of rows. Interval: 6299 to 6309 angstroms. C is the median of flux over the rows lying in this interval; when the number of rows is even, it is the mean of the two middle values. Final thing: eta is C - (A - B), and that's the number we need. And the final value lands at 12.07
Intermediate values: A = 12.4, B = 12.5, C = 12.0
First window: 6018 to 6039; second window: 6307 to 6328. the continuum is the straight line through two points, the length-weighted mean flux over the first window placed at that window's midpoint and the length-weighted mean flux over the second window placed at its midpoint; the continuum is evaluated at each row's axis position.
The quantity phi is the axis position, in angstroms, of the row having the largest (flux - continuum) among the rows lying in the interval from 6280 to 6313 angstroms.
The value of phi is 6286.28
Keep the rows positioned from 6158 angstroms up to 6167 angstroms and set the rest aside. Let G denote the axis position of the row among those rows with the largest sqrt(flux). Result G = 6158.77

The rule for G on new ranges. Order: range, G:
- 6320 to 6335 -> 6331.31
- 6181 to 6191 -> 6182.92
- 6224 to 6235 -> 6234.39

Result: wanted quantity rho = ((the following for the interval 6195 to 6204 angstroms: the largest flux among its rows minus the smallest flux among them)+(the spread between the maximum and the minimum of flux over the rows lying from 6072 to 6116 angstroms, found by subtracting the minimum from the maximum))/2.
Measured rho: 1.24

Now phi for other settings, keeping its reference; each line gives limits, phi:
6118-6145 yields 6144.60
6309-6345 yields 6341.53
